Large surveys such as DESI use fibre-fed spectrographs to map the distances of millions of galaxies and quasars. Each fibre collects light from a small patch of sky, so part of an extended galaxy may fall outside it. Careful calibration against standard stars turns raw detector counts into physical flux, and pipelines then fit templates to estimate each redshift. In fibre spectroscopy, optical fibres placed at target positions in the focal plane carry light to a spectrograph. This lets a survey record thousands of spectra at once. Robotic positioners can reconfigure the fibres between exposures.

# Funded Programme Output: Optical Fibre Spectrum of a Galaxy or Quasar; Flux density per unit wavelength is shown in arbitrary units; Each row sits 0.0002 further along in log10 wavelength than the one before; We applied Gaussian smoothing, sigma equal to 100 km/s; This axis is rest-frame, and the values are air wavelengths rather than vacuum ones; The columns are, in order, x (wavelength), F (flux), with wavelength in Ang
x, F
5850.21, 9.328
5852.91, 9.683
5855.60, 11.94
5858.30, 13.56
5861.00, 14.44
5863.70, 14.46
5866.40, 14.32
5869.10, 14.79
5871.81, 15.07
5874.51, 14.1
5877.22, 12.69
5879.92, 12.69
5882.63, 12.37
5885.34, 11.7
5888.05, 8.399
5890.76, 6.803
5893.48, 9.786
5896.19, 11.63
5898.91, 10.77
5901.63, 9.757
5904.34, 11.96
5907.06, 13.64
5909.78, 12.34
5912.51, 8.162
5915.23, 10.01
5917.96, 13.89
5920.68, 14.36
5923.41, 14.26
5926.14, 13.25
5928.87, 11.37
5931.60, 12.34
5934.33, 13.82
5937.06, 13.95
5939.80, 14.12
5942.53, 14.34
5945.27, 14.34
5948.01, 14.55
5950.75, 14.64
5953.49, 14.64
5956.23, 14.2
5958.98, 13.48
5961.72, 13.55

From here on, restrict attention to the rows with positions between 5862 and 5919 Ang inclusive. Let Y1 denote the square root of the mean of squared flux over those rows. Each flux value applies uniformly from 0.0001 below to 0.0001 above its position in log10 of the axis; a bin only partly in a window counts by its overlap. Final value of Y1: 12.1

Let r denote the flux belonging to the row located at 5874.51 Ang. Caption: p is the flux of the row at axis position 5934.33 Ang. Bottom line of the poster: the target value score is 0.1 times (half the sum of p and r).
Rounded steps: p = 13.82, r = 14.1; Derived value 1.40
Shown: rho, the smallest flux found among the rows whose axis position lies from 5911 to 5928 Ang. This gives 8.162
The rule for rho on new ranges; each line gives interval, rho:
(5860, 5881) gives 12.69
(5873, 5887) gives 11.7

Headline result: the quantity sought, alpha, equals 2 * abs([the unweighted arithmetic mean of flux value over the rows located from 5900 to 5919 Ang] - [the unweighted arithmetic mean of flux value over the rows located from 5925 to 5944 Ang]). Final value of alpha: 3.8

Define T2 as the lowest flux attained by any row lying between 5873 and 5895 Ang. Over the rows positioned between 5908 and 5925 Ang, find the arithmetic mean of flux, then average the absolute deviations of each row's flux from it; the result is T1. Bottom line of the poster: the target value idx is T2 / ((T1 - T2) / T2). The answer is -9.7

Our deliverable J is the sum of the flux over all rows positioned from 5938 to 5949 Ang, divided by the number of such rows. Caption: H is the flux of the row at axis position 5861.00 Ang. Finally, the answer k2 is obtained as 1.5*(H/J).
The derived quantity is 1.51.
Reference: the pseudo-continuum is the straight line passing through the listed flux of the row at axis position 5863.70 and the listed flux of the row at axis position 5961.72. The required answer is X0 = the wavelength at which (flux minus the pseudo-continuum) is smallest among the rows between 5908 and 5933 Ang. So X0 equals 5912.51 Ang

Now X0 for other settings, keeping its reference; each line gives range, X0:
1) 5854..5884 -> 5855.60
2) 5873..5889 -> 5888.05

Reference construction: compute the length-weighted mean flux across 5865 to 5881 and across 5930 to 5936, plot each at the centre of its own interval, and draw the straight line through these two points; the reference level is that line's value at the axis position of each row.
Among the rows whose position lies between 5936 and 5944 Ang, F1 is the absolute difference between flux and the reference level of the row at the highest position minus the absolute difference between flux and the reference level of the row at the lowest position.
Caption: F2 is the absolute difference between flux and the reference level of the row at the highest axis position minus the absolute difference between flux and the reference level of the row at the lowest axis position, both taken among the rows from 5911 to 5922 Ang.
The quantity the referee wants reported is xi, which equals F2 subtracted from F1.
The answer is 5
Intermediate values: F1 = 0.5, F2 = -4.1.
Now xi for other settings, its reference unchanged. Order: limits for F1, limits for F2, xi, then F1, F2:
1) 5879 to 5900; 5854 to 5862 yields 4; 1.6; -2.0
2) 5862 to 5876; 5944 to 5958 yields 0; -0.2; 0.0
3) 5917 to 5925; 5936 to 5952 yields 0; 0.5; 0.9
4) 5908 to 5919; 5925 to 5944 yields -2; -0.5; 1.3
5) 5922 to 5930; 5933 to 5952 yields 0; 0.7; 1.1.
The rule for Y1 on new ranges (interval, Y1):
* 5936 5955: 14.4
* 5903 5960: 13.3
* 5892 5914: 11.1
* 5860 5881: 14.1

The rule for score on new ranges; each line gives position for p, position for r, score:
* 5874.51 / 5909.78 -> 1.32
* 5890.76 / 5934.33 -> 1.03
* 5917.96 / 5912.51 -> 1.10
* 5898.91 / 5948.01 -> 1.27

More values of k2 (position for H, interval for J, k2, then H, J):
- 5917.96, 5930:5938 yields 1.56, 13.89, 13.4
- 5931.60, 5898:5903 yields 1.80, 12.34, 10.3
